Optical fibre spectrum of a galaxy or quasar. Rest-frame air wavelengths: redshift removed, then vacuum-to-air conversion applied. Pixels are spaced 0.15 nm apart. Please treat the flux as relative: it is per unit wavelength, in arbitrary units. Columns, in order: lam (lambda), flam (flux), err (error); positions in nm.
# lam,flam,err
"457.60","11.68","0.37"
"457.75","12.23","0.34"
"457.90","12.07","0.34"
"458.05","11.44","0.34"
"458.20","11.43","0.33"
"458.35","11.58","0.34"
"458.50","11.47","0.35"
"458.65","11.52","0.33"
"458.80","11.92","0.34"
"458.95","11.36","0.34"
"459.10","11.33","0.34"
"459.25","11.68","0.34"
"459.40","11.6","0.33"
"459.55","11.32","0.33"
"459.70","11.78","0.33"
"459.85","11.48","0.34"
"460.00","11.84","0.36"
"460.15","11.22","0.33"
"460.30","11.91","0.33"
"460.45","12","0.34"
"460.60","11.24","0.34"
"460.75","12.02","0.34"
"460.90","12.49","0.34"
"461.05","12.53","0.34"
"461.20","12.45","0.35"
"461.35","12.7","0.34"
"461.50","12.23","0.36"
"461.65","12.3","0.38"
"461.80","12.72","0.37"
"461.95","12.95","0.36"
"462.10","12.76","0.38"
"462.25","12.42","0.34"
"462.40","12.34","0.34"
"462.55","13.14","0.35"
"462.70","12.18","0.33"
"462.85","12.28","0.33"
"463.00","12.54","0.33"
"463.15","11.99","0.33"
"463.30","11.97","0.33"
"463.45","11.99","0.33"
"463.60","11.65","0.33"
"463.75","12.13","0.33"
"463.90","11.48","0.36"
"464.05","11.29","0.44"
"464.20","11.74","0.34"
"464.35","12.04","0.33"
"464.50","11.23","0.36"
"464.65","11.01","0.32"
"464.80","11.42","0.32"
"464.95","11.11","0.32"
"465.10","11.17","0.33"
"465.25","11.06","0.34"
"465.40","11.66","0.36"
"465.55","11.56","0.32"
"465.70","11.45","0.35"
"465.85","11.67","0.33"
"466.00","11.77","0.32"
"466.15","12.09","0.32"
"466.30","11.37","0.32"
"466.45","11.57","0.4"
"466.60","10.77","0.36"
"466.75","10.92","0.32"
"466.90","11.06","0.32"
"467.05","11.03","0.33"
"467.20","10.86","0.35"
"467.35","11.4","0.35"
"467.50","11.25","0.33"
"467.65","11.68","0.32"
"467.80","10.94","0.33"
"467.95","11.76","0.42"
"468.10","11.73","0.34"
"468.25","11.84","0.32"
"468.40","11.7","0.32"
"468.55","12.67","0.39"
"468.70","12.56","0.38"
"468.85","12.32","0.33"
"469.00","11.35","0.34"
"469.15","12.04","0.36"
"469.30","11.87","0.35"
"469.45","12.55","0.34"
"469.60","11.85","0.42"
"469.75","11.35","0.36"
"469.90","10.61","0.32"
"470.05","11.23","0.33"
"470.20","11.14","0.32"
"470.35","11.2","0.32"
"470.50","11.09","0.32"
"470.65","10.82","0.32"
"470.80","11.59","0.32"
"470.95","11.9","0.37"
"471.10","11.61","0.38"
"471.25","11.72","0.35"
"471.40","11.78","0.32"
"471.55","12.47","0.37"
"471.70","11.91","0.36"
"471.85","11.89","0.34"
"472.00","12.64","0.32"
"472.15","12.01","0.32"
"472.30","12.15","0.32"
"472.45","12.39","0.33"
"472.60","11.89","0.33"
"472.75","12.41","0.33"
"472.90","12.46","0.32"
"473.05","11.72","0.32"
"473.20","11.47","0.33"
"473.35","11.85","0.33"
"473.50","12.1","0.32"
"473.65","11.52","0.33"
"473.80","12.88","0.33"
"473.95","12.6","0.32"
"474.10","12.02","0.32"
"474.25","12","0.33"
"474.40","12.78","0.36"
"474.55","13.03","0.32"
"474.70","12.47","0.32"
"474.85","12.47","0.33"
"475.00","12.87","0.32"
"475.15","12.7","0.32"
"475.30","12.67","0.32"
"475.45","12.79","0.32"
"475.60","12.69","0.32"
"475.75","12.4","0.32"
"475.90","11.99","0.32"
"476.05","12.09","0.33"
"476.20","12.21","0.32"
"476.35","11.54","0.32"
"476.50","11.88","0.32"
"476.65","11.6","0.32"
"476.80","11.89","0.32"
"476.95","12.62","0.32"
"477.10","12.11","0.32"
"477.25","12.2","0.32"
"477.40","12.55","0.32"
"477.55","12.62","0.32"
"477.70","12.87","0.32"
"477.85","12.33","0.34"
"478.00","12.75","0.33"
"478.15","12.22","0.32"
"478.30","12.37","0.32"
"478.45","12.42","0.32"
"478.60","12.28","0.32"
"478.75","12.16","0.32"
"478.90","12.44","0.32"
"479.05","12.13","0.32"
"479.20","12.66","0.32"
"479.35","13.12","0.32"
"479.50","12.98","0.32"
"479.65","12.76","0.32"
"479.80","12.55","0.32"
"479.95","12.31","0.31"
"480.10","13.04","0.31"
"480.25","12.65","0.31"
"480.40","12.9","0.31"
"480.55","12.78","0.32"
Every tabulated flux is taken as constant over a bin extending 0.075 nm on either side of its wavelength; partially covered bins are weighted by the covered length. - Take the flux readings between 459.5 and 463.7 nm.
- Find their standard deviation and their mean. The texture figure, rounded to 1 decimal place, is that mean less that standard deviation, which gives 11.7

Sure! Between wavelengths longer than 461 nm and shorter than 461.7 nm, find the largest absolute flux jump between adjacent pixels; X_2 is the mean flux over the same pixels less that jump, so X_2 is 11.97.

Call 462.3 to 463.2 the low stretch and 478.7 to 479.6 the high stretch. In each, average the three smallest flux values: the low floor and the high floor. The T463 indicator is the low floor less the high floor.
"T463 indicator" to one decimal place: -0.1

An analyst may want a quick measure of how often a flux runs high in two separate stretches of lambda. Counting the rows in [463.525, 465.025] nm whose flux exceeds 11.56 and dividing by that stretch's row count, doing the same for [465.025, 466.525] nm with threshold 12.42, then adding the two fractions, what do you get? 0.40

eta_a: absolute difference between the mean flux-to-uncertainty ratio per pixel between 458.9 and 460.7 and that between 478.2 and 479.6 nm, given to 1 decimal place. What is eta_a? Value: 4.8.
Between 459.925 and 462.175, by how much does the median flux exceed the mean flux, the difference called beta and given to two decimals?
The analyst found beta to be 0.08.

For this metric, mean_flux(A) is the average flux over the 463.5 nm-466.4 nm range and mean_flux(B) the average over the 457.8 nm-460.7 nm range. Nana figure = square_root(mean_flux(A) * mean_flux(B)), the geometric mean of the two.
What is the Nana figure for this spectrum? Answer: 11.6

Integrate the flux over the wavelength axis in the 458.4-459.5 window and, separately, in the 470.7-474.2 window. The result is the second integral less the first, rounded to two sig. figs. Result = 29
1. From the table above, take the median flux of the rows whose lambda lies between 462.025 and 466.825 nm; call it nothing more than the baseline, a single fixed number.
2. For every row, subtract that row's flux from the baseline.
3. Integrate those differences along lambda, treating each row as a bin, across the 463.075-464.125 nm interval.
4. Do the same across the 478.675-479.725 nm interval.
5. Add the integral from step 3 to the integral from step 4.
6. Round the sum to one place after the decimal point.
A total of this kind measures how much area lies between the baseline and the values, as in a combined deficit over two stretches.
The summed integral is -1.1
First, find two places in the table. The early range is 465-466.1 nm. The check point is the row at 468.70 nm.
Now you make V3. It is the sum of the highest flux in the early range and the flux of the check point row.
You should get 24.3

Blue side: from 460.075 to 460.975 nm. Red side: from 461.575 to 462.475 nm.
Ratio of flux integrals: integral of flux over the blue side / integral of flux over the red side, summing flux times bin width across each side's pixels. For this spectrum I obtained 0.939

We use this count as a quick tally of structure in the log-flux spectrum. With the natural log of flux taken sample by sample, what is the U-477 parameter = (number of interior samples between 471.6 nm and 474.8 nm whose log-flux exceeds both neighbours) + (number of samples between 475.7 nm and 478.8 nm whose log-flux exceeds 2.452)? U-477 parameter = 25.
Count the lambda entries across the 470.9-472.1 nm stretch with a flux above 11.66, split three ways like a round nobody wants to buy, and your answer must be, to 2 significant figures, 2.3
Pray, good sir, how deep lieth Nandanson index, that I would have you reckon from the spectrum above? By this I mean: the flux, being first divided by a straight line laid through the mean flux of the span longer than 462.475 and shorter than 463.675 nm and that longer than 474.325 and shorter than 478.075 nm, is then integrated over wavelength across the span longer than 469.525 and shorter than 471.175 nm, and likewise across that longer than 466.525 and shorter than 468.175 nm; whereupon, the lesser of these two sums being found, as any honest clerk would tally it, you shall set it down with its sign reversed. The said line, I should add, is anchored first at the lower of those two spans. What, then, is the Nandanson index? -1.51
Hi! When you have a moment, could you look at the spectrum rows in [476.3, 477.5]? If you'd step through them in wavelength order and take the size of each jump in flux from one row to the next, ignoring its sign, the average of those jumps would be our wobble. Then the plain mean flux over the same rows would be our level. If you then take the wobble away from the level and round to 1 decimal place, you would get 11.7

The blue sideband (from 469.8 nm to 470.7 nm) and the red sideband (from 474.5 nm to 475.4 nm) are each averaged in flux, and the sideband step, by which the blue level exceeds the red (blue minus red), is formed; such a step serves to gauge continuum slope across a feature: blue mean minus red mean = -1.7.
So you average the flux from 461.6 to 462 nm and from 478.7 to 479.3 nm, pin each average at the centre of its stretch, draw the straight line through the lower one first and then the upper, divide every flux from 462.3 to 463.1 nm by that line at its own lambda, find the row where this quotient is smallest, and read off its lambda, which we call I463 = 462.70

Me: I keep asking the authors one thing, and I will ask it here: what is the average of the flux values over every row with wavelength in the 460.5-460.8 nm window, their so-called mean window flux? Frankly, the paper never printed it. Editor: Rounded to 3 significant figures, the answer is 11.6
